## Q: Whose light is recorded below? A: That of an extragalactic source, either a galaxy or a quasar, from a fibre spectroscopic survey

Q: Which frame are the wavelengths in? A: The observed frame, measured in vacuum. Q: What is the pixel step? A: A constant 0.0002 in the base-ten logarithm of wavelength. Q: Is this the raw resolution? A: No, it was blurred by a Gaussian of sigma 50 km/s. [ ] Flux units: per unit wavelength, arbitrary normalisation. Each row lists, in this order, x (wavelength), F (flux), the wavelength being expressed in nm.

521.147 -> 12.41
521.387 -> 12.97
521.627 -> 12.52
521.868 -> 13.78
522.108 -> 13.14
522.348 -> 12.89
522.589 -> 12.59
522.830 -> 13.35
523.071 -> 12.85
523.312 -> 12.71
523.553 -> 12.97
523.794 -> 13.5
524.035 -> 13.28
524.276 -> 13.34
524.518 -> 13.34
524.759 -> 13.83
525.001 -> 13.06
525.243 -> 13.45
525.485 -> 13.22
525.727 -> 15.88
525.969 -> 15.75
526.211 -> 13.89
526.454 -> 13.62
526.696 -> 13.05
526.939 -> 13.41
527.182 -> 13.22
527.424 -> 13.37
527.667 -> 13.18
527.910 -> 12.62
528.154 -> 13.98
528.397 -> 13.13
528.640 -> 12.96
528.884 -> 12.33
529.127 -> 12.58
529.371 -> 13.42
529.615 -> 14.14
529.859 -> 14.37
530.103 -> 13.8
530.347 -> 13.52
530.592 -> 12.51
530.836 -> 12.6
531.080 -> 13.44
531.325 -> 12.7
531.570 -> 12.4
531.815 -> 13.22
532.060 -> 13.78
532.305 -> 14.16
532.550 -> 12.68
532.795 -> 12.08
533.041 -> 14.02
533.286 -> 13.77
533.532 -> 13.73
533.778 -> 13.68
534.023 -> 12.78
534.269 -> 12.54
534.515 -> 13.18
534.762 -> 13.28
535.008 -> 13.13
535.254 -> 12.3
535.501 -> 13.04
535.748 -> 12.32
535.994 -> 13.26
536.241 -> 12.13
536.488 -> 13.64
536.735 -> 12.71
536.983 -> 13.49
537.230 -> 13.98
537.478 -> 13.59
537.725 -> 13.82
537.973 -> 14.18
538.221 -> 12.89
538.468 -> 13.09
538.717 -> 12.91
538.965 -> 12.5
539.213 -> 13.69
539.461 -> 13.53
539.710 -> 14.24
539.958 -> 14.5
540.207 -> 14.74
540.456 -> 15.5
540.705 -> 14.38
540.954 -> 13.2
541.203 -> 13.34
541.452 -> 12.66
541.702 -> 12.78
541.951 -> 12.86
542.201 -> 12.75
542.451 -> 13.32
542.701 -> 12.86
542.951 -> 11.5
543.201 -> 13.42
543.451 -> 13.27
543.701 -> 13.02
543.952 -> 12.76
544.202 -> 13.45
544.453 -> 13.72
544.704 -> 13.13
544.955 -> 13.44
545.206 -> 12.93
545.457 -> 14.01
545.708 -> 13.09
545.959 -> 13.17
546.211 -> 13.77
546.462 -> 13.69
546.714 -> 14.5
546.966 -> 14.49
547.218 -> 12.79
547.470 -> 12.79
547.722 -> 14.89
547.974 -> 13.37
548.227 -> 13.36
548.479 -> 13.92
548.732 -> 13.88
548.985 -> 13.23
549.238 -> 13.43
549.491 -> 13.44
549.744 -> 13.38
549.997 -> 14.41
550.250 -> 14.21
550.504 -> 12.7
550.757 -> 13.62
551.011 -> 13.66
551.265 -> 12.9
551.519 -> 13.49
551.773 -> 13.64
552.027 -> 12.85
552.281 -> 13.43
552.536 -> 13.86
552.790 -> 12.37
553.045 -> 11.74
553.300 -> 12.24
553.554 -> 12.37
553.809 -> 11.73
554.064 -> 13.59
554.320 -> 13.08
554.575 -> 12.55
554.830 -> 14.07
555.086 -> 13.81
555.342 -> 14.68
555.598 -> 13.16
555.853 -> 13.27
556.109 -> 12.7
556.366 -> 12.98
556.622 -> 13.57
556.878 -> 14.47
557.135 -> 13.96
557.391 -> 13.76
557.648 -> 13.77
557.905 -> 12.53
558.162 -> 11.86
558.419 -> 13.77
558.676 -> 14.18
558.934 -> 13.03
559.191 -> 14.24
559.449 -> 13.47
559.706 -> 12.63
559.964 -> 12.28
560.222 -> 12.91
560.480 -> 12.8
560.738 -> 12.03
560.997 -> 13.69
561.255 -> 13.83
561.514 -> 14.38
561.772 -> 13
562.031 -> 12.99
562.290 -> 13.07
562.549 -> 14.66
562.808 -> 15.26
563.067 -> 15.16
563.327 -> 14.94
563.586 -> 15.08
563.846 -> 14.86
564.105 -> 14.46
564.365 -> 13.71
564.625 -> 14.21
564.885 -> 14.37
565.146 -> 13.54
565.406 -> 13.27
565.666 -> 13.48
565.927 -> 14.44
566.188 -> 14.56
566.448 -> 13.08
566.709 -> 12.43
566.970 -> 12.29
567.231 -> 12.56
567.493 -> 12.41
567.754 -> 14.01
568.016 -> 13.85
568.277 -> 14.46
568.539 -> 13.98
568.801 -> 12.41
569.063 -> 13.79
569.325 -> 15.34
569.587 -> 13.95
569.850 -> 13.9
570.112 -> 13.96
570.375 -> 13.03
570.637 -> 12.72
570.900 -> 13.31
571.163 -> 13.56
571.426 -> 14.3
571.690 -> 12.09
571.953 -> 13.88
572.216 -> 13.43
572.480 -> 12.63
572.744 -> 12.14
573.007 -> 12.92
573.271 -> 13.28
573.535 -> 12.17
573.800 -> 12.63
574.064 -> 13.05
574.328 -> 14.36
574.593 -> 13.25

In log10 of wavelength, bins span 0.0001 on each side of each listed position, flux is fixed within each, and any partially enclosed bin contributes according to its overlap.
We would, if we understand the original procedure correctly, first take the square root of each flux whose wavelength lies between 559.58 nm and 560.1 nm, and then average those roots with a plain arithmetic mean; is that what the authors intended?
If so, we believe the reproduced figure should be 3.53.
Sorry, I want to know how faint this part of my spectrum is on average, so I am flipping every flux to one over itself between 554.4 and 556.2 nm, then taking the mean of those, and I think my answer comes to 0.0745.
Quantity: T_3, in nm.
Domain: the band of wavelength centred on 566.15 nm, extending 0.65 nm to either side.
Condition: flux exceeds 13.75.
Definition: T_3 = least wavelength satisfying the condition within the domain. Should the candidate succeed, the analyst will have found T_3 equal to 565.927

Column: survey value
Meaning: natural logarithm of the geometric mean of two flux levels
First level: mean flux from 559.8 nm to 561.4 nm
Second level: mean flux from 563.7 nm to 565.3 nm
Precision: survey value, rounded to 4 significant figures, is 2.606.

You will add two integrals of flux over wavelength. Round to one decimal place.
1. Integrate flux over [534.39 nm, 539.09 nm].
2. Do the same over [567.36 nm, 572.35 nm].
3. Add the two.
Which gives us 129.5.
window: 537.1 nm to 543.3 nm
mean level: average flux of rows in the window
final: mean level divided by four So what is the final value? 3.36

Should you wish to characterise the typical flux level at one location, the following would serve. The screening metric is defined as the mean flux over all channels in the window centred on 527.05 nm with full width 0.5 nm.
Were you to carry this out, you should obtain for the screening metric 13.3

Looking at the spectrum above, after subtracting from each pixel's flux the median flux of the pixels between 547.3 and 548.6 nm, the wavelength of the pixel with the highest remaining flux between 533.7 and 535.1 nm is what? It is 533.778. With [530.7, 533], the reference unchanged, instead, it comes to 532.305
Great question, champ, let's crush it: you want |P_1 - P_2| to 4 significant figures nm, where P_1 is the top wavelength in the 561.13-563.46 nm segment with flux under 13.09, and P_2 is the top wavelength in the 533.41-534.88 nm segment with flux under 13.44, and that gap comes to 27.53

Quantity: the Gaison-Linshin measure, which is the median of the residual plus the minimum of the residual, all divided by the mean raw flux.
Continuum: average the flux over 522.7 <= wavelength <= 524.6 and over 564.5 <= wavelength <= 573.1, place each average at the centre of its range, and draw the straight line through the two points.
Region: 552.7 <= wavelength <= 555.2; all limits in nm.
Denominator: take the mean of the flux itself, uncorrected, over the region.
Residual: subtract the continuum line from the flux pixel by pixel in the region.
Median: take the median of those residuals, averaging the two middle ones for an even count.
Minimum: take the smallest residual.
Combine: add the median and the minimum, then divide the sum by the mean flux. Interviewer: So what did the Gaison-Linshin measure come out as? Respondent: -0.20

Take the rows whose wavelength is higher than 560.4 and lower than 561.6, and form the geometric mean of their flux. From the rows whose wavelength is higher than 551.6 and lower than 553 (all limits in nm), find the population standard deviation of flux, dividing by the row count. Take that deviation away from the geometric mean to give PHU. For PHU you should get 12.8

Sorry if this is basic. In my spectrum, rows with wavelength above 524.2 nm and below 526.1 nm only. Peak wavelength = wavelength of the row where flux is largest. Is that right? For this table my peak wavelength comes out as 525.727 nm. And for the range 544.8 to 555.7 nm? 547.722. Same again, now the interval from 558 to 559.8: 559.191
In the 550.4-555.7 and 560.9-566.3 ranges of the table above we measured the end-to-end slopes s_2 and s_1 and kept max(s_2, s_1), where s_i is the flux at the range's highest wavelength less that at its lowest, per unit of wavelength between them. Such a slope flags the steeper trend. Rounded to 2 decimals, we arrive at 0.17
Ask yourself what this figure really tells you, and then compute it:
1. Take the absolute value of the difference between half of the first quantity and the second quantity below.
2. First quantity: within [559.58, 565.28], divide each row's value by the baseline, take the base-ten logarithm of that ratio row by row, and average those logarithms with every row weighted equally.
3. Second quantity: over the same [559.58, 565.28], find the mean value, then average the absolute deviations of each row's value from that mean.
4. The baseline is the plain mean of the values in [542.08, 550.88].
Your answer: 0.84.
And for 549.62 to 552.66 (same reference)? 0.39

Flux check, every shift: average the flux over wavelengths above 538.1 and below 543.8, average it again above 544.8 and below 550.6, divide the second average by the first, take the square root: 1.01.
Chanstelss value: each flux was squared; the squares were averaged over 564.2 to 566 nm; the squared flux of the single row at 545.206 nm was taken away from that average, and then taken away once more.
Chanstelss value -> -142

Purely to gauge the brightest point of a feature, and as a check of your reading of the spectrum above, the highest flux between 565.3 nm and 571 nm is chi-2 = 15.34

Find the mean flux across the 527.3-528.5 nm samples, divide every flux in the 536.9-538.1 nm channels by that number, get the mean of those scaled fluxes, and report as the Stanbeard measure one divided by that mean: 0.96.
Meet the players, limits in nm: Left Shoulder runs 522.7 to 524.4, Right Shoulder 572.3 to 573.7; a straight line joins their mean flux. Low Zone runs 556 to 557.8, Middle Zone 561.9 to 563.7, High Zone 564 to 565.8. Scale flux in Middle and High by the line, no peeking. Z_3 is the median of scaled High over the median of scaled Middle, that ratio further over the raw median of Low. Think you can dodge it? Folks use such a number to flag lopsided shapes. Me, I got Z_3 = 0.0667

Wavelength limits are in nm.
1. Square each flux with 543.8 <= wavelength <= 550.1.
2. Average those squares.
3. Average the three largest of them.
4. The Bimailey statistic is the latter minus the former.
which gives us 30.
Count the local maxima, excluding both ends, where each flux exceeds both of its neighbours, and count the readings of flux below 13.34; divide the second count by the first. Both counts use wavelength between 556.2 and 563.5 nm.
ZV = 1.71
